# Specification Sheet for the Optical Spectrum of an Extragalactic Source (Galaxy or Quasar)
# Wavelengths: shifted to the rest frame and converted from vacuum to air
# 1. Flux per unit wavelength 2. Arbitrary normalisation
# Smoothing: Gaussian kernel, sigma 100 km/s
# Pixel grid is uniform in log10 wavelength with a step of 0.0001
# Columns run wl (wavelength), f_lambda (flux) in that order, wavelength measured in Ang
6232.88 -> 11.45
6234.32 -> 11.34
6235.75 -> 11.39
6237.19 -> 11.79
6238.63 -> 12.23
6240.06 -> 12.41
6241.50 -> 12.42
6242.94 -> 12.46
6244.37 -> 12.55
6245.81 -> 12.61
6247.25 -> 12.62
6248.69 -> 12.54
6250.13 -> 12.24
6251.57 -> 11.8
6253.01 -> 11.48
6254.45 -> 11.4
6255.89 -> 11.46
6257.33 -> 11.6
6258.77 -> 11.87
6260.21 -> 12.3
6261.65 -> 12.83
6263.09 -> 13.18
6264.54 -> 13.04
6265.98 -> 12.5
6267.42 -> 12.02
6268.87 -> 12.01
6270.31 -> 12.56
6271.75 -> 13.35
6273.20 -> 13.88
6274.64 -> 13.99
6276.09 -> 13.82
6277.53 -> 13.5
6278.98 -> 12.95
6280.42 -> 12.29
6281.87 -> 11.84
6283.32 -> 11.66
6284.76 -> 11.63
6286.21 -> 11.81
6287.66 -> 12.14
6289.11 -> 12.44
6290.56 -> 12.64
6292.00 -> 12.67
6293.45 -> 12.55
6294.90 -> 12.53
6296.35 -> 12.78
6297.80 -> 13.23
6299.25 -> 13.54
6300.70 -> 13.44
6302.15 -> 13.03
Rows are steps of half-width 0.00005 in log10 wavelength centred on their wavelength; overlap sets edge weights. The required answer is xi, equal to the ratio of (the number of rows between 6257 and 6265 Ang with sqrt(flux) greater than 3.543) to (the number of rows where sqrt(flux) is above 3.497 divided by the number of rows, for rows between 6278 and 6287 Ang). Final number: 9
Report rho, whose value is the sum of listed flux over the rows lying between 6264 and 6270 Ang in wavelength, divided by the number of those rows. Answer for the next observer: 12.4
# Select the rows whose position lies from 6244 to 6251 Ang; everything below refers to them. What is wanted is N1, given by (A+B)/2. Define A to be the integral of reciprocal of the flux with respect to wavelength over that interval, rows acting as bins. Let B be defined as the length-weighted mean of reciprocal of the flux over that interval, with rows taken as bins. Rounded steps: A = 0.560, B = 0.080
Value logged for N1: 0.320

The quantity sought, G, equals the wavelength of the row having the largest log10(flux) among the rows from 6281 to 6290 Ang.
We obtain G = 6289.11 Ang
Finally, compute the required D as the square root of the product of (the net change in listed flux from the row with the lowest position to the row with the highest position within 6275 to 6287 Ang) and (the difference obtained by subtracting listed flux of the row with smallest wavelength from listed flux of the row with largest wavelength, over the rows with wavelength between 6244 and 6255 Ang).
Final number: 1.52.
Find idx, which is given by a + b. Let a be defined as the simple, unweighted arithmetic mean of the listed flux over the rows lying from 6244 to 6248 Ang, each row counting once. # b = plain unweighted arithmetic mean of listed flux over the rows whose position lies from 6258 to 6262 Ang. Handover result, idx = 24.9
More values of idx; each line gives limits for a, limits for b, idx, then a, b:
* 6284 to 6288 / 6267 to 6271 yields 24.1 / 11.9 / 12.2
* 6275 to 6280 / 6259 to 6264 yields 26.2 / 13.4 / 12.8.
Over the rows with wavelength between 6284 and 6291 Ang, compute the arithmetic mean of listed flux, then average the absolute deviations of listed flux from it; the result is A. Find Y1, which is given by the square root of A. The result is 0.574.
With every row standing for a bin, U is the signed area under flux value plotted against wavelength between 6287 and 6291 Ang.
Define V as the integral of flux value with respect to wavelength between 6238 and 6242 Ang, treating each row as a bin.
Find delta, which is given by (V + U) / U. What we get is 2.00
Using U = 50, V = 49.5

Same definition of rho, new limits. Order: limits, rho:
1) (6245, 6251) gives 12.5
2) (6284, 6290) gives 12.0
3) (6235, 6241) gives 12.0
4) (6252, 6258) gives 11.5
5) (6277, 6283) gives 12.6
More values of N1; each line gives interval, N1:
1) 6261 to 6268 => 0.315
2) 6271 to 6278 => 0.292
